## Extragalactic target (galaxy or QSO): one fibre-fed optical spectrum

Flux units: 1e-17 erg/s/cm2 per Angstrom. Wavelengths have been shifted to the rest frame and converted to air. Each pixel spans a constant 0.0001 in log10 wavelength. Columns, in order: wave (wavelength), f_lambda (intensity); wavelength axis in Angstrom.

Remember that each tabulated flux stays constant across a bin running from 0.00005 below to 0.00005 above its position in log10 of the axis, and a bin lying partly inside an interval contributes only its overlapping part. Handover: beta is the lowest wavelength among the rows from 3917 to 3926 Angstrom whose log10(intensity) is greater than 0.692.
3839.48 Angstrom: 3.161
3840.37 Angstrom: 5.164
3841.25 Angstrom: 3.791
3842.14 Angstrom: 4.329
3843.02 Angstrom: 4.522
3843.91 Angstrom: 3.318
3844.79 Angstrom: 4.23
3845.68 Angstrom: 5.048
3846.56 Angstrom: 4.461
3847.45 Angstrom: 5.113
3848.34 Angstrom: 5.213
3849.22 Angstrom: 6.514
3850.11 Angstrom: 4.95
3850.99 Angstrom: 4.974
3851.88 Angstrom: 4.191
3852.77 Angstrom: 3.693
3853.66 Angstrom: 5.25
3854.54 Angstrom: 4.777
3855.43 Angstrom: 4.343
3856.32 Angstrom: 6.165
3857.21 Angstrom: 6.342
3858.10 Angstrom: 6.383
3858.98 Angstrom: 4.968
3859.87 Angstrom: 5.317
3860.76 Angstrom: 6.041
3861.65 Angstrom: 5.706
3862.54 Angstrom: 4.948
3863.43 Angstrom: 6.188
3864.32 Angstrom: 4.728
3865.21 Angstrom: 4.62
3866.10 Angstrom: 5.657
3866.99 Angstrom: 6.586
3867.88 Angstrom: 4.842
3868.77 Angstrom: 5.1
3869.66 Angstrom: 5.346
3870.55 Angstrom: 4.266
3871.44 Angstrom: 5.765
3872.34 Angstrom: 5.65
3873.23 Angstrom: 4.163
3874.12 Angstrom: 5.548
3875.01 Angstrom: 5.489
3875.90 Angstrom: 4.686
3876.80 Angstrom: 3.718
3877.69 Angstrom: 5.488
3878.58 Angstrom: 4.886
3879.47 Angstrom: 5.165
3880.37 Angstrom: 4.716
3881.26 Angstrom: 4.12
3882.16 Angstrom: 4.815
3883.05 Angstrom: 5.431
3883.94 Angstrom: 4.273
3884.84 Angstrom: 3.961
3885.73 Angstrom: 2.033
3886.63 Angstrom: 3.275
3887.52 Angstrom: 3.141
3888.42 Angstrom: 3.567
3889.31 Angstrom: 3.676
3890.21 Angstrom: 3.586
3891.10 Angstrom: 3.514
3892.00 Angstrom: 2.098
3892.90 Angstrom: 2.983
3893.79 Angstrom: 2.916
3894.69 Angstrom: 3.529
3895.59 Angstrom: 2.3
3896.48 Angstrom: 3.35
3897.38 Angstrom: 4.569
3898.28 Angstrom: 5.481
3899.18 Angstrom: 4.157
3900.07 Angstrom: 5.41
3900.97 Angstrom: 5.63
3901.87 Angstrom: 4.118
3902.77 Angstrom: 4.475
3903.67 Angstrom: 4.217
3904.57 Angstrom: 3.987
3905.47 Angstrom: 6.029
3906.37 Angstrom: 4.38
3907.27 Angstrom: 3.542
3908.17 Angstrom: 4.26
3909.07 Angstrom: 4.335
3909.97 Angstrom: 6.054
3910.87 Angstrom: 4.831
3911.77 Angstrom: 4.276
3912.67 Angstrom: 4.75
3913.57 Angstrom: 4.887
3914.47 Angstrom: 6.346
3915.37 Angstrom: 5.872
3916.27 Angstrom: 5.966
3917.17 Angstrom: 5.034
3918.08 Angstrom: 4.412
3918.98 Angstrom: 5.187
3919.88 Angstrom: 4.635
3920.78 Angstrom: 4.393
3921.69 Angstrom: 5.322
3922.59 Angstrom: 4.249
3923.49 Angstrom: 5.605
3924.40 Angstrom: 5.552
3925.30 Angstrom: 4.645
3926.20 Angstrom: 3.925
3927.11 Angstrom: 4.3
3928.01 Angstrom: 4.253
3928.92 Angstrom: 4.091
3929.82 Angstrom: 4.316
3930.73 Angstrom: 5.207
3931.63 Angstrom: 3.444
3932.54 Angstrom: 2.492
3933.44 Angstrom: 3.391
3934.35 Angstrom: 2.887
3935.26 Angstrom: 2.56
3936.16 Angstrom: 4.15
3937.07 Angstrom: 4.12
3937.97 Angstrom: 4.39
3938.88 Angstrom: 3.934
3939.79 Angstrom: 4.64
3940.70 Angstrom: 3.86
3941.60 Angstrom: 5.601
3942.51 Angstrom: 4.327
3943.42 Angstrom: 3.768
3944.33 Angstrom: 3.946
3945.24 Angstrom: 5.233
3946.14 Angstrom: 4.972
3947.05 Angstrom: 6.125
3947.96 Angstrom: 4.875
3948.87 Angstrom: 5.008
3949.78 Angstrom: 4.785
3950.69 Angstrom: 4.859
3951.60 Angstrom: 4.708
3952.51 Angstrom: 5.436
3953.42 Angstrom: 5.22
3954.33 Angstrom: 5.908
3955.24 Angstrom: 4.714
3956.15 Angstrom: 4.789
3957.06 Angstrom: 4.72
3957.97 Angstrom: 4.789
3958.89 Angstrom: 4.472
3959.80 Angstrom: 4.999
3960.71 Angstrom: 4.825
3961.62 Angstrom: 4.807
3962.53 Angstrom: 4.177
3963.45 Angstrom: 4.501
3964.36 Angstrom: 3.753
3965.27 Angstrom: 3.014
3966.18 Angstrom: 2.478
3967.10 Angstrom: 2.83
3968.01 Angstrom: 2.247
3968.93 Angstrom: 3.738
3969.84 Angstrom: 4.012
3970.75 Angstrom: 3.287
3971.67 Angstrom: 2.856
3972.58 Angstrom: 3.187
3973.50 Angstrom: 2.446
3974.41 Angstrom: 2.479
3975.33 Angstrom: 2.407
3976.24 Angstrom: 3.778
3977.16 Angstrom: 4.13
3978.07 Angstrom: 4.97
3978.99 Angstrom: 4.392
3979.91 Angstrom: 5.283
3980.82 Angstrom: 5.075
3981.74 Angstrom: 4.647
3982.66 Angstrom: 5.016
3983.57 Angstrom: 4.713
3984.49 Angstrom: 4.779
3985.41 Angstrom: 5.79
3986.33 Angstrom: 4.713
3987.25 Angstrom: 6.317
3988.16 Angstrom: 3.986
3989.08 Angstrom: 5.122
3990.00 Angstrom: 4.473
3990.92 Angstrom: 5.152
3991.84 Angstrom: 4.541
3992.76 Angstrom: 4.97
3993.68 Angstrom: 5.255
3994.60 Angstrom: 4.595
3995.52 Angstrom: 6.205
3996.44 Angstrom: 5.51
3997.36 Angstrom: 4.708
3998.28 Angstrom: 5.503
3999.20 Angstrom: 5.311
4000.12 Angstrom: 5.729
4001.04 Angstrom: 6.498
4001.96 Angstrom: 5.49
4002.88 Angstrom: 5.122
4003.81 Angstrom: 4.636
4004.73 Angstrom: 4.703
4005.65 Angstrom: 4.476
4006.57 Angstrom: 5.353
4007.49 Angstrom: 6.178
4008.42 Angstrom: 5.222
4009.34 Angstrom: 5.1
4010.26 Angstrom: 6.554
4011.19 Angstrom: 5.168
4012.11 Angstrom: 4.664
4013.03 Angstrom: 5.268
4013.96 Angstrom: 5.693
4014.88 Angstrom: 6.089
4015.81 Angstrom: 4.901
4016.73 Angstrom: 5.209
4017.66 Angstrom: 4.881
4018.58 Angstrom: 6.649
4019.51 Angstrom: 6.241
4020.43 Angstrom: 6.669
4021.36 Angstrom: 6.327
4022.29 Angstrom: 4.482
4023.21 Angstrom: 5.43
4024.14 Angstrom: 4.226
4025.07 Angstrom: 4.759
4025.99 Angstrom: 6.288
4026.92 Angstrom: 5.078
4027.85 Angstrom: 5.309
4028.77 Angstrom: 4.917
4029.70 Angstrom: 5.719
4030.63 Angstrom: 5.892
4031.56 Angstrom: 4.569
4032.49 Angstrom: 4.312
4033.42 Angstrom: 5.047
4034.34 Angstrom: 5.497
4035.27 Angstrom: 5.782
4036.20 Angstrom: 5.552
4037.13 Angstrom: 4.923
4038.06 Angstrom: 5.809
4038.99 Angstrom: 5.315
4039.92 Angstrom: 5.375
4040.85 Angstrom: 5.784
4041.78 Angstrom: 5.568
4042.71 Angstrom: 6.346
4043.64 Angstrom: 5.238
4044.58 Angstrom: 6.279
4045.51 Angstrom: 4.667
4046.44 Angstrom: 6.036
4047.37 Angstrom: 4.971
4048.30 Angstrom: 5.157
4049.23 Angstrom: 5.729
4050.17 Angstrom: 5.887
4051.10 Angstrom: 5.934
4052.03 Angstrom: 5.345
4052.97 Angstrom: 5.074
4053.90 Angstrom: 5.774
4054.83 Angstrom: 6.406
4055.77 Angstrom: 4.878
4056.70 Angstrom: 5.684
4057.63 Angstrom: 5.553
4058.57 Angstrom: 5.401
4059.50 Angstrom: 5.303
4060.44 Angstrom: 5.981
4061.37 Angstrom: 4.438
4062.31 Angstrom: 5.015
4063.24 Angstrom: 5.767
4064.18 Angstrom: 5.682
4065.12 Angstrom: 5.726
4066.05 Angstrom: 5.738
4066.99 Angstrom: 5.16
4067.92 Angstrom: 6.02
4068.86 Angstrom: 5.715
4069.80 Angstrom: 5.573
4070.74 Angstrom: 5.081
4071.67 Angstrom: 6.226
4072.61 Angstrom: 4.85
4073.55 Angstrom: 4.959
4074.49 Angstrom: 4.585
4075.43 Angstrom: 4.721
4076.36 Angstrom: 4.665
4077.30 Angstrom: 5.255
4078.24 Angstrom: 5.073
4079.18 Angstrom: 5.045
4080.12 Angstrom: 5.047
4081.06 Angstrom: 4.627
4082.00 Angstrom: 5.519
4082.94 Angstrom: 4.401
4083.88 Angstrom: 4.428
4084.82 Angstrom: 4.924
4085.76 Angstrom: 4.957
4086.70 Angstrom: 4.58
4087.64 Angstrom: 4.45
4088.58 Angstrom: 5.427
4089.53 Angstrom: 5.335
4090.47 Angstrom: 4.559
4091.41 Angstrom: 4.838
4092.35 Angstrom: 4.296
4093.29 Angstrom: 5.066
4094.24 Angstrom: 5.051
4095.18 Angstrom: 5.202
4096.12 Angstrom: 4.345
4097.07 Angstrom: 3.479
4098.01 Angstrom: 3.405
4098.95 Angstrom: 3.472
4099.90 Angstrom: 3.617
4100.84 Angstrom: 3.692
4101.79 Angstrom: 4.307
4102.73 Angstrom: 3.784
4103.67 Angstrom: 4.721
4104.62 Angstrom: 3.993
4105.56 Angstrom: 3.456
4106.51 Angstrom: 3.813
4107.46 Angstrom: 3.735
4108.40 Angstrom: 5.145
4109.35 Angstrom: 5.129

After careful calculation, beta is 3917.17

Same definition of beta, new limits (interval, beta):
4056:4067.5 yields 4056.70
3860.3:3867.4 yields 3860.76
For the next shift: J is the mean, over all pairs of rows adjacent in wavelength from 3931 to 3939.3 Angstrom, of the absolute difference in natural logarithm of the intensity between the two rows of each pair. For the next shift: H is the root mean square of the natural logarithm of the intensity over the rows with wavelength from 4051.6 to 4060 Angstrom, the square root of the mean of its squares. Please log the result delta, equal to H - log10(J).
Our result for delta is 2.4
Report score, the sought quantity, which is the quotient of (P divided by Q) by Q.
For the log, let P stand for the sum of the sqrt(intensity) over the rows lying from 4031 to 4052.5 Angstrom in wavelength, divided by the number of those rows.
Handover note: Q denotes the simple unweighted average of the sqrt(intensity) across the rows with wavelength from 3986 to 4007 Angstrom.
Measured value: 0.454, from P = 2.33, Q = 2.26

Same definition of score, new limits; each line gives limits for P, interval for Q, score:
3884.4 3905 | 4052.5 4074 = 0.351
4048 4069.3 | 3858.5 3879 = 0.454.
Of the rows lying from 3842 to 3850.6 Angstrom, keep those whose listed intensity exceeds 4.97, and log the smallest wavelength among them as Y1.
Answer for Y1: 3845.68 Angstrom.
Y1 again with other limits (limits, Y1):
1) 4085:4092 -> 4088.58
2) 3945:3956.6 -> 3945.24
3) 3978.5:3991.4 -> 3979.91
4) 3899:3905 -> 3900.07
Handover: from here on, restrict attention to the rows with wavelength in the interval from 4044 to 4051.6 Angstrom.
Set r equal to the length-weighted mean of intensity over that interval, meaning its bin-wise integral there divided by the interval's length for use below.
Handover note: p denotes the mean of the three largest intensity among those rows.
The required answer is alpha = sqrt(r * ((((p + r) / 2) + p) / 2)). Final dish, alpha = 5.8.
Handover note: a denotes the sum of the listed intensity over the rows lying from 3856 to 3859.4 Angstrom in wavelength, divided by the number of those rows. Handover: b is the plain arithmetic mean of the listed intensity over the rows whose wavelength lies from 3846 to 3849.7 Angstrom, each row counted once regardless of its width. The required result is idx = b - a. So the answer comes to -0.6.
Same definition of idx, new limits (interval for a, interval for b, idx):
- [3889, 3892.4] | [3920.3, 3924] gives 1.7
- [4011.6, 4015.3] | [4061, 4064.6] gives -0.2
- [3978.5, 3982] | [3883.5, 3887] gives -1.5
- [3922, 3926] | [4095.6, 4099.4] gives -1.3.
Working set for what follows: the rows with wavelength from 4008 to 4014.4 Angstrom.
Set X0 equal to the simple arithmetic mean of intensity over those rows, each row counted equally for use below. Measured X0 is 5.4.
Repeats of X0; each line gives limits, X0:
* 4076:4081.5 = 5.0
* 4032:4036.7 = 5.2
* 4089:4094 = 4.8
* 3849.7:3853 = 4.5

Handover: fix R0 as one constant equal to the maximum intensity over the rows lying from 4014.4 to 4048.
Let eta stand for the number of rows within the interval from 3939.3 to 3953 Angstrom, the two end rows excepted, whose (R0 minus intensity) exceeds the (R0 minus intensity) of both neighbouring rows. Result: 6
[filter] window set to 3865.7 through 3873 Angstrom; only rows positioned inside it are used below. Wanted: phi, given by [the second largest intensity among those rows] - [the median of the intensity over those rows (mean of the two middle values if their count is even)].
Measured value 0.27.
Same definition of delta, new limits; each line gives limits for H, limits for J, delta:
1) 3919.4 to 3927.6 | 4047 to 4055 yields 2.7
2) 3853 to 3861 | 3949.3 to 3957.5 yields 2.8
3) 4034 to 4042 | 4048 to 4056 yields 2.7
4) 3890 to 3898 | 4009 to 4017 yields 2.0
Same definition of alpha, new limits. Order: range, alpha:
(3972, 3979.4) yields 3.8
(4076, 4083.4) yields 5.1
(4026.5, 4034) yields 5.3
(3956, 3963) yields 4.8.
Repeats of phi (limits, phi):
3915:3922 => 0.76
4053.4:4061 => 0.36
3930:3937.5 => 0.73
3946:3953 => 0.51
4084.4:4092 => 0.45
